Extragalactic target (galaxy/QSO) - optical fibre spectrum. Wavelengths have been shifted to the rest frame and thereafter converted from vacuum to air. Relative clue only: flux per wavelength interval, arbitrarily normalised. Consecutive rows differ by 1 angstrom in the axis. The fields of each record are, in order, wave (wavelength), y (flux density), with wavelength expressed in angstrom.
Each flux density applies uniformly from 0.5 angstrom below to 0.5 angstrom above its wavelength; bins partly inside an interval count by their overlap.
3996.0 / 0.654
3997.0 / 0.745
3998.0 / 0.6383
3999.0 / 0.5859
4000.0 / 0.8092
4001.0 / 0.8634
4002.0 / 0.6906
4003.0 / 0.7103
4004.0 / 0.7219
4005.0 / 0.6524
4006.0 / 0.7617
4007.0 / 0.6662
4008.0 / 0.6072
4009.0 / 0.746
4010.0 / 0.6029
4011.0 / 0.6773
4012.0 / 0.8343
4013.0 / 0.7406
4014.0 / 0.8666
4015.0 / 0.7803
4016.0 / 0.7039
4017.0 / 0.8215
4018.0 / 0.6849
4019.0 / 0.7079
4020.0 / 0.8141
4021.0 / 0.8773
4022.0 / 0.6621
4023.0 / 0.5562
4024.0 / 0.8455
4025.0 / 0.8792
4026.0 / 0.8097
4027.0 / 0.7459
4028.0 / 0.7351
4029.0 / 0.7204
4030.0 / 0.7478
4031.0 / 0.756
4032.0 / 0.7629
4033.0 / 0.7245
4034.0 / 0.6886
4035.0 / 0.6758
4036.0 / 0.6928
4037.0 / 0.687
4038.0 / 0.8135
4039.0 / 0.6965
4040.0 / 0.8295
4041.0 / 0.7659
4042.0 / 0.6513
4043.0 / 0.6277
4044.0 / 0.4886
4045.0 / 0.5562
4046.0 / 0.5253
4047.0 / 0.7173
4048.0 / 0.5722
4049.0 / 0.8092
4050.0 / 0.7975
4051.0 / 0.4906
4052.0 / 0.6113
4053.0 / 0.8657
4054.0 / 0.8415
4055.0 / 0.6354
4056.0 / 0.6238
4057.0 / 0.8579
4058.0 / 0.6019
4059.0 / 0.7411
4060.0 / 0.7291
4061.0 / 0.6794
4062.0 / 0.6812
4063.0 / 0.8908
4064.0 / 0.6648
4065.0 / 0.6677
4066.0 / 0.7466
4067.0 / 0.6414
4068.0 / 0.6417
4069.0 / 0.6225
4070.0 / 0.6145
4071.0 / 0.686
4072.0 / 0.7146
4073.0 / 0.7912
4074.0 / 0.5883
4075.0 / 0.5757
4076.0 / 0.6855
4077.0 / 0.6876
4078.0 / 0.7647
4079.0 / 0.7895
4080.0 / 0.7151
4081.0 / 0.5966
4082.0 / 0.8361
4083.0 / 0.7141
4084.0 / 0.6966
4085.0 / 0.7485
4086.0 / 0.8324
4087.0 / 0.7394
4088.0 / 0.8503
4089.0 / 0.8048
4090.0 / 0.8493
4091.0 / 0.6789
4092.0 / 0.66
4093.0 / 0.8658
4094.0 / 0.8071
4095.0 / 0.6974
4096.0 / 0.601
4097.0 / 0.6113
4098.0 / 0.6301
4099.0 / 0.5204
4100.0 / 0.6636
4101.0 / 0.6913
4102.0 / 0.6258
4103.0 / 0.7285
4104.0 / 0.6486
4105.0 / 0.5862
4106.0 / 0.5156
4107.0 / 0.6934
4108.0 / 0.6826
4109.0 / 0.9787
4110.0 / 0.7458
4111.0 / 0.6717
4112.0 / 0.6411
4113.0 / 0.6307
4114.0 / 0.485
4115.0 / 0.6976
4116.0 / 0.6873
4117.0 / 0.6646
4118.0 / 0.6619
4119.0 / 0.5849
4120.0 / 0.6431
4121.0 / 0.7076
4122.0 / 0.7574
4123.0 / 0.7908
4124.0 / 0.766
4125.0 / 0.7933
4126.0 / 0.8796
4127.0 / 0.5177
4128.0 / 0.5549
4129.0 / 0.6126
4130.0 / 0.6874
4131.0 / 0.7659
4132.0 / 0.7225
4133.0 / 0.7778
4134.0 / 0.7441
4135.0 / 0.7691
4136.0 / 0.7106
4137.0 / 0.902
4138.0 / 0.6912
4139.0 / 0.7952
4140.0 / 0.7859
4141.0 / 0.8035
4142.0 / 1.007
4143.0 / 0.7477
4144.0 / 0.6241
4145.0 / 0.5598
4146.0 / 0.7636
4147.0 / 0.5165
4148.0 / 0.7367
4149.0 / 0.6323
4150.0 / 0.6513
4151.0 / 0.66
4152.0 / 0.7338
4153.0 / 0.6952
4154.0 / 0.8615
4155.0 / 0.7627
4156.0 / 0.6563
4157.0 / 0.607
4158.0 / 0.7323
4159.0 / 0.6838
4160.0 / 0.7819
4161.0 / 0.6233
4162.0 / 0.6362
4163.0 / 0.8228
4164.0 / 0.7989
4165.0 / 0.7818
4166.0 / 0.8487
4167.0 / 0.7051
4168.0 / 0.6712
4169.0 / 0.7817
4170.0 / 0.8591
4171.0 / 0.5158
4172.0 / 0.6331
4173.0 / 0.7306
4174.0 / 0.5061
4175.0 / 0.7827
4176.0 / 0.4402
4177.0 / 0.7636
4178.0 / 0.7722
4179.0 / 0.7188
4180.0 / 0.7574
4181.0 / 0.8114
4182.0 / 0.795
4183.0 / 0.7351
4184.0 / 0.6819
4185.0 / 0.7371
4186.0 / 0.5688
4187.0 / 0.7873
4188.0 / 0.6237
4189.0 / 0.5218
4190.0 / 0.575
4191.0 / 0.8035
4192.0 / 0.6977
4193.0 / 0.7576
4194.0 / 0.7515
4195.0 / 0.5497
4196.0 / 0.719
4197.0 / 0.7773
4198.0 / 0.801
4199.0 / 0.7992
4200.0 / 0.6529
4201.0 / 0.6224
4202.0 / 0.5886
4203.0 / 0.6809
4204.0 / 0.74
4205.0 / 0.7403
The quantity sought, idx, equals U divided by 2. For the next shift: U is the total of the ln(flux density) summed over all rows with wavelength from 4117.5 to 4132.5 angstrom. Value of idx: -2.79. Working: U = -5.58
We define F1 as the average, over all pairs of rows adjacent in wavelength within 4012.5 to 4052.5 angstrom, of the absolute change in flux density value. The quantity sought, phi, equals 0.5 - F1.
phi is 0.410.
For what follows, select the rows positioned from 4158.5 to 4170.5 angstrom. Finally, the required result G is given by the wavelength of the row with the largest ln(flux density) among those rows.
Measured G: 4170.0 angstrom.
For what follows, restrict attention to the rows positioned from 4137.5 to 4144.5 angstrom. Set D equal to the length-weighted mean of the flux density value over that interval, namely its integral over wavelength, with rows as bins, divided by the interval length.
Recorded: 0.78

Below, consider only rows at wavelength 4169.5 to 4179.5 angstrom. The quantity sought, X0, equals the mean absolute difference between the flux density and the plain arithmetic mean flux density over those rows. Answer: 0.119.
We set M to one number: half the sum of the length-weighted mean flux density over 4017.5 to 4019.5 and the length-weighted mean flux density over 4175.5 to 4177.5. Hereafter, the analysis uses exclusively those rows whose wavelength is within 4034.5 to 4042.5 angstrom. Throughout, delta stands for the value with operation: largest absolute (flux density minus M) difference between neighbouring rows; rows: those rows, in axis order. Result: 0.13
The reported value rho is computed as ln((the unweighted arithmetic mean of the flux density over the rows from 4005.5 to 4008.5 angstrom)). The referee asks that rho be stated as -0.39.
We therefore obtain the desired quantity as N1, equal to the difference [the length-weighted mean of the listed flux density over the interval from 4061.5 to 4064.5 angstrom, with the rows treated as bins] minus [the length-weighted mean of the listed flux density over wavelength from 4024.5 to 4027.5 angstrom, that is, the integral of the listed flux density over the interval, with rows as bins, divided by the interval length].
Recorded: -0.07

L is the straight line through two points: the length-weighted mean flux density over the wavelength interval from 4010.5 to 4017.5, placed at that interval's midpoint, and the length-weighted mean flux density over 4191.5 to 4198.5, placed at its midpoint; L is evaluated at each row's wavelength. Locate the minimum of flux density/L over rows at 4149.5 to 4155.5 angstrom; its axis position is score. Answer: 4150.0 angstrom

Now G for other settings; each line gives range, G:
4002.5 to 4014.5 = 4014.0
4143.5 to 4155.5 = 4154.0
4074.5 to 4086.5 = 4082.0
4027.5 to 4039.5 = 4038.0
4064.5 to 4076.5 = 4073.0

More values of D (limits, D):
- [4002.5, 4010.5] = 0.68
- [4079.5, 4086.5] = 0.73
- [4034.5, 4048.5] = 0.66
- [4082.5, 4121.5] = 0.69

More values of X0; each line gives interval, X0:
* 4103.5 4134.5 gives 0.078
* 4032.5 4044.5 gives 0.059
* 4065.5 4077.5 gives 0.052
